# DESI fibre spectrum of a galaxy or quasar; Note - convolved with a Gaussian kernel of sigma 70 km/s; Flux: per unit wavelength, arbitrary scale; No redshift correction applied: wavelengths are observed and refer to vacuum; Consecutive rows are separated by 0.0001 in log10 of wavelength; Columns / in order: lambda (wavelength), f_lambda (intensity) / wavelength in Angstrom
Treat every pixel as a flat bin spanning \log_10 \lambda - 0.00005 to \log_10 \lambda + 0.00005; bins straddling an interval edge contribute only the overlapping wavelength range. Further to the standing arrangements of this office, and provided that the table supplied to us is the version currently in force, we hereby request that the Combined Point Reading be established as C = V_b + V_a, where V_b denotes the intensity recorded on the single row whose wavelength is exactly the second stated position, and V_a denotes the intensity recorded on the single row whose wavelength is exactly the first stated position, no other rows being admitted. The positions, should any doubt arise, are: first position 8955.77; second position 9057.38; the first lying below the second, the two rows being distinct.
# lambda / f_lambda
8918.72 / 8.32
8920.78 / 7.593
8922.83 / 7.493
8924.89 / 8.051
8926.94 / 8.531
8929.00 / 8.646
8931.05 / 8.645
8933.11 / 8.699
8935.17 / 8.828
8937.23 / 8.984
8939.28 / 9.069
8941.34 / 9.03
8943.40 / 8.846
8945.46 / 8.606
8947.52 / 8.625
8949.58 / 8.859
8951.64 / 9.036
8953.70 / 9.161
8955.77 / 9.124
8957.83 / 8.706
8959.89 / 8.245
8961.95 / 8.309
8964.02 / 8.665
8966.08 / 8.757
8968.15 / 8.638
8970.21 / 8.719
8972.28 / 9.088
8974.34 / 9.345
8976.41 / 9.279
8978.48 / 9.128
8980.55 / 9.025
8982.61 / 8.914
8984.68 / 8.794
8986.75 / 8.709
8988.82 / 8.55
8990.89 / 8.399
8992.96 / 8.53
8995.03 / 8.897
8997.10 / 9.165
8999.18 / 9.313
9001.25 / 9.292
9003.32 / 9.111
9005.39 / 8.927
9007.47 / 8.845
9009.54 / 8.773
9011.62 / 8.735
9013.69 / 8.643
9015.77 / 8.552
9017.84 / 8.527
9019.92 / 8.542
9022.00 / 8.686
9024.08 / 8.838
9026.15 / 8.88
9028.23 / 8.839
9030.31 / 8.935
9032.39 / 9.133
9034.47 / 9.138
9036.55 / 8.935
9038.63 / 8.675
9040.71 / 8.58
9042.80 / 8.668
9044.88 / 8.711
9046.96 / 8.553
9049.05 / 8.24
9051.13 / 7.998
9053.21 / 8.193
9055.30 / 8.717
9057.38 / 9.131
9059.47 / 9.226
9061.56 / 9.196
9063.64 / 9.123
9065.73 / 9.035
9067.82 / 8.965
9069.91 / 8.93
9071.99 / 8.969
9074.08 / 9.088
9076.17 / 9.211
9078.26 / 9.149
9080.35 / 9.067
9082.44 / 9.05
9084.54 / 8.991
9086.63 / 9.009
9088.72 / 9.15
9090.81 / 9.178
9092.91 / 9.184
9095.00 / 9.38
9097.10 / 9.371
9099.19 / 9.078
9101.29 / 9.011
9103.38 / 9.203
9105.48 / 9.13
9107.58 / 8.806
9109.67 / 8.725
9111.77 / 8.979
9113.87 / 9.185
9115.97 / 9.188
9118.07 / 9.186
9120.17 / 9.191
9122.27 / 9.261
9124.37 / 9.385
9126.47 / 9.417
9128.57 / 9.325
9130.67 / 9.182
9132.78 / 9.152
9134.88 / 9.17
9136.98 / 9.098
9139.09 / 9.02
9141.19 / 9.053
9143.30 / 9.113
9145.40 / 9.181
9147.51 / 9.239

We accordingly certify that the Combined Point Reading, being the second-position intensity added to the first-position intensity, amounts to 18.3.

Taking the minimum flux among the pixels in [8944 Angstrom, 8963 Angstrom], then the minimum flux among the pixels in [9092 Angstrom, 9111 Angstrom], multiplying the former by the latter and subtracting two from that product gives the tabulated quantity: 70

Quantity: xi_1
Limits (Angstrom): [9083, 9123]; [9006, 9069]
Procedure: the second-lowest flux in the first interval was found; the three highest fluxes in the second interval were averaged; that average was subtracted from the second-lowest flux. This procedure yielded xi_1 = -0.38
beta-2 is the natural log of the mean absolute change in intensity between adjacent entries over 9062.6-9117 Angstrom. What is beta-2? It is -2.3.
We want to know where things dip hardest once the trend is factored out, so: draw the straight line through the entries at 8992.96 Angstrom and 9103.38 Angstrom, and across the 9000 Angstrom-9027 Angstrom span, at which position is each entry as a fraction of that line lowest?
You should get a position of 9017.84 Angstrom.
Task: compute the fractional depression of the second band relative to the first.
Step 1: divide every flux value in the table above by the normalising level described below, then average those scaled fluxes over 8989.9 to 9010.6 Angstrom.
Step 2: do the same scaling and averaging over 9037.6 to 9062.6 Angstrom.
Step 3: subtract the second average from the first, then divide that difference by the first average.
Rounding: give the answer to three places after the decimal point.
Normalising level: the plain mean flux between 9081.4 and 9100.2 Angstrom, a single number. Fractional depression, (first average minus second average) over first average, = 0.030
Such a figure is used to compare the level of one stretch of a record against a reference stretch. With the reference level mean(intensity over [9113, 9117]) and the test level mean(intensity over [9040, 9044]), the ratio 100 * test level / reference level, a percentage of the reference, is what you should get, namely 94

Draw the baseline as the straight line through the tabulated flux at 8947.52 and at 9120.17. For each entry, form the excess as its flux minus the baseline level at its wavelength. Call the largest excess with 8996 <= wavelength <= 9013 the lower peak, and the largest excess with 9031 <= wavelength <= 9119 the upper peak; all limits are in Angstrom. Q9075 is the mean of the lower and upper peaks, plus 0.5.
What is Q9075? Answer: 0.90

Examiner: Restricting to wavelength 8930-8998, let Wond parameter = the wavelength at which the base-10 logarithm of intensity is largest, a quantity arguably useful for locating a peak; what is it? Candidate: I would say 8974.34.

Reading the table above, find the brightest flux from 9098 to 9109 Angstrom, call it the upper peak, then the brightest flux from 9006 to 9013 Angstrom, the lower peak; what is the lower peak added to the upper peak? 18.0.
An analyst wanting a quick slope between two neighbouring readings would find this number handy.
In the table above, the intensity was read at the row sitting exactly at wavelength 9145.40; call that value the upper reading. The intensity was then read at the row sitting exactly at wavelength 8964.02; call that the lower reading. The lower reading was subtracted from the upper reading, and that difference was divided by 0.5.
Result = 1.0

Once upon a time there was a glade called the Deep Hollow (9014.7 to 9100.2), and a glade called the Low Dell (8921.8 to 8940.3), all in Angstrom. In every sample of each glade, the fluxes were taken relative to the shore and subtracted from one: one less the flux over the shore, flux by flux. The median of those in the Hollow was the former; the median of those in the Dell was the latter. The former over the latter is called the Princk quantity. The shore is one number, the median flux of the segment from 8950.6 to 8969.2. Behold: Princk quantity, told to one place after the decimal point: -4.4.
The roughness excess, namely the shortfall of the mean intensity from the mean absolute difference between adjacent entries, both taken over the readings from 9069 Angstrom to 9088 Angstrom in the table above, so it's -9.0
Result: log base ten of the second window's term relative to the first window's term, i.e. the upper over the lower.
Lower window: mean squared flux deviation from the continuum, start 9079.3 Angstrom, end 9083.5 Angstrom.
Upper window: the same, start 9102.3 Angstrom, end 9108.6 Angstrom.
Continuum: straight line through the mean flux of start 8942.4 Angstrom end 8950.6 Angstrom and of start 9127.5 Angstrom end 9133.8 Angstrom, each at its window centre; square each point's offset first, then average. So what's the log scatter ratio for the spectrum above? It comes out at 1.6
